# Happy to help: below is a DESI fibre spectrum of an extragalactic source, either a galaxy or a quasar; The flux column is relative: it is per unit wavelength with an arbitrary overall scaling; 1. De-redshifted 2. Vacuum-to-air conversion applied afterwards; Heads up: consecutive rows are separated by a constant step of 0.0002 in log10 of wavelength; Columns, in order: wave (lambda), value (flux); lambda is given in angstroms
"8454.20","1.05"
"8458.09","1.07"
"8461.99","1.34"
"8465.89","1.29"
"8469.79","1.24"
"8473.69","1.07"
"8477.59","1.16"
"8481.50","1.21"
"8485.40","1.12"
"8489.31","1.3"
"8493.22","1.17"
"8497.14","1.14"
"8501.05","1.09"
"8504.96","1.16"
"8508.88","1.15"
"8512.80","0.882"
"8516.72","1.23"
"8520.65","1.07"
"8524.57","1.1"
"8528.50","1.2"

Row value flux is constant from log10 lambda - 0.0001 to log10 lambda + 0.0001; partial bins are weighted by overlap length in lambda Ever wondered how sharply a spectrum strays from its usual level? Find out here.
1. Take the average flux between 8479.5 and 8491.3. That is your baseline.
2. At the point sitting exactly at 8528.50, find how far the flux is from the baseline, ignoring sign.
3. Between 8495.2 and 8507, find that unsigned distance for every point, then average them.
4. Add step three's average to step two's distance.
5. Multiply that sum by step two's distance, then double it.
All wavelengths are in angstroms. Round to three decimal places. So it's 0.002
